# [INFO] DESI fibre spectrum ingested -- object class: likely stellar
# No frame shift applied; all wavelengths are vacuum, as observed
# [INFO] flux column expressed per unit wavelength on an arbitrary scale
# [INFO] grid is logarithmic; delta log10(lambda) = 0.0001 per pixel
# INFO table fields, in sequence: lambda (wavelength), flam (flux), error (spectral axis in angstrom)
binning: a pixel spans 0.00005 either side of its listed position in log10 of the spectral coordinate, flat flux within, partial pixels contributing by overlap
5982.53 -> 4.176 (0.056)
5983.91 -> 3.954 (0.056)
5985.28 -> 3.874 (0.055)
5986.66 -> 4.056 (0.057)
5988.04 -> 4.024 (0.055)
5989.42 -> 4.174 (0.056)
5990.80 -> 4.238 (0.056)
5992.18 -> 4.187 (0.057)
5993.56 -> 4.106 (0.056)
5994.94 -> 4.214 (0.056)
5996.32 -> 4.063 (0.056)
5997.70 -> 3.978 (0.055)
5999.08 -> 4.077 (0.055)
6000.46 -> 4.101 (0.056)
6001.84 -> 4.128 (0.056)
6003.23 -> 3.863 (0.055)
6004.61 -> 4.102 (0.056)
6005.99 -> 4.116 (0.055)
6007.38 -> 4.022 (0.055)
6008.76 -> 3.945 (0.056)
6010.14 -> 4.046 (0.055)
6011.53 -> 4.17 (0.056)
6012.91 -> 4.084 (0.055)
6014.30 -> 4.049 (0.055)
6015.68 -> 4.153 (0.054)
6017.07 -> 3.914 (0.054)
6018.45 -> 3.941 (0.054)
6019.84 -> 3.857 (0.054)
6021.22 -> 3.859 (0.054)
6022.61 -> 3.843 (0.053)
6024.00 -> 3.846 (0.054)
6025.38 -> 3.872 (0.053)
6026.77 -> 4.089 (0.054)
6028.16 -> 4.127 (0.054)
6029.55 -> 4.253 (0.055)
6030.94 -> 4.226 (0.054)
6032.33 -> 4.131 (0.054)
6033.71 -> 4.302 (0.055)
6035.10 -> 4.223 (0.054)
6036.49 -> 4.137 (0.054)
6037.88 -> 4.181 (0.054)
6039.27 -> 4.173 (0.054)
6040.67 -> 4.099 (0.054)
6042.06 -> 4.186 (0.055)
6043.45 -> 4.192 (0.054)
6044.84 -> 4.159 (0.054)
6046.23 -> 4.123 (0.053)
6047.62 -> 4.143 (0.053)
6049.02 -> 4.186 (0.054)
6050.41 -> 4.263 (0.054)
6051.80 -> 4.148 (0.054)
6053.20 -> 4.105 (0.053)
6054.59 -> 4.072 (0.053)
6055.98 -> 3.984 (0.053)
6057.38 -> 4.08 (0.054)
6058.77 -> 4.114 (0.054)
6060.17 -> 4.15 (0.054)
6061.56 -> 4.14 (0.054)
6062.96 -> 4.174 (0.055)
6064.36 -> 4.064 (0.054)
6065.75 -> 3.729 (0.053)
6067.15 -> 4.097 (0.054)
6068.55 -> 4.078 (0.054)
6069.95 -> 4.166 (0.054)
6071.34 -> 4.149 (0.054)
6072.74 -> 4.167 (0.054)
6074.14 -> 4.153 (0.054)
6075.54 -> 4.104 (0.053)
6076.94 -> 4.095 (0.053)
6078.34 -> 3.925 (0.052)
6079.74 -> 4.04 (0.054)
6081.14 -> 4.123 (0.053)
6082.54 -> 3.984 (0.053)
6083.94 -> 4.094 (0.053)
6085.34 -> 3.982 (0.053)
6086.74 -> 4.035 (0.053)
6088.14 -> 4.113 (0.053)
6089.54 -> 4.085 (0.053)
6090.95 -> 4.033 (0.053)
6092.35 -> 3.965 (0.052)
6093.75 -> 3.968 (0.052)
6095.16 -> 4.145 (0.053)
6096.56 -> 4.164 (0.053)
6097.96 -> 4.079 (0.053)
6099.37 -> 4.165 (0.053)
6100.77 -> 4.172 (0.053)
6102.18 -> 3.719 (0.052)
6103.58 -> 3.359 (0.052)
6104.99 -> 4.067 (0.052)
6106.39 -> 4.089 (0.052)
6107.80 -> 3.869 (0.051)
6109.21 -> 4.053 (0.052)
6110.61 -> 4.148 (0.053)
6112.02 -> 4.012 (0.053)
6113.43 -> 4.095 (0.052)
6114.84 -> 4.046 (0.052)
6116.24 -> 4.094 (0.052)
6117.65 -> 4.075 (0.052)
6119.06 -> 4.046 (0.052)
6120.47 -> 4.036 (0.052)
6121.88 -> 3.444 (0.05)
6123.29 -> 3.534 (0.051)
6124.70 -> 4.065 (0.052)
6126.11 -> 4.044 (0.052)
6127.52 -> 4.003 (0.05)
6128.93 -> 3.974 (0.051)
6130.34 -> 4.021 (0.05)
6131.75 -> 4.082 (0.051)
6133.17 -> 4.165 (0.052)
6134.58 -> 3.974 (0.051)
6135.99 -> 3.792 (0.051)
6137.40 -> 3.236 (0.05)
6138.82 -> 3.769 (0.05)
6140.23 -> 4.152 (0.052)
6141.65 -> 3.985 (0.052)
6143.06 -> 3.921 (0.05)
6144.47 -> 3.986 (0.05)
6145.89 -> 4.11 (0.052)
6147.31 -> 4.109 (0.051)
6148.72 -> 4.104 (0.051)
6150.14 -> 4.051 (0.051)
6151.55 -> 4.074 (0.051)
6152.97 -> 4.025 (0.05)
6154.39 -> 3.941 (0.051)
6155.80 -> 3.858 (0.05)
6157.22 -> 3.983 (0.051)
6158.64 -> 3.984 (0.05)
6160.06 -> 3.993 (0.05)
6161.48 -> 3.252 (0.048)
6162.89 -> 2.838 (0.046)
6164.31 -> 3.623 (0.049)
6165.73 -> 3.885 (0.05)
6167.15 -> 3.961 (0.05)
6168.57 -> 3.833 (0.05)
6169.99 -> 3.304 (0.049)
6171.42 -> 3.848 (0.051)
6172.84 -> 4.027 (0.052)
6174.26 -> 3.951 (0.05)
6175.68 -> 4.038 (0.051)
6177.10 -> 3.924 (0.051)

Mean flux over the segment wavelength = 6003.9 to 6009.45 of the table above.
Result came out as 4.05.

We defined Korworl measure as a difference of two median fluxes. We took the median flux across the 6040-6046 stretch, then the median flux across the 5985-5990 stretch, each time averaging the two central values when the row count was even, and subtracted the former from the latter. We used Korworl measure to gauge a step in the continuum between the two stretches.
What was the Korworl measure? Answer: -0.13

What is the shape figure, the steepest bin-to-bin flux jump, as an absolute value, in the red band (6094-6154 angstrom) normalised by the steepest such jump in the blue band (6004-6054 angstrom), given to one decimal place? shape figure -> 3.0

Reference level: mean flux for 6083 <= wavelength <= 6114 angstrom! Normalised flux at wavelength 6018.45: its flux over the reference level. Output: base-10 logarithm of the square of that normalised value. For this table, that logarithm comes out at -0.017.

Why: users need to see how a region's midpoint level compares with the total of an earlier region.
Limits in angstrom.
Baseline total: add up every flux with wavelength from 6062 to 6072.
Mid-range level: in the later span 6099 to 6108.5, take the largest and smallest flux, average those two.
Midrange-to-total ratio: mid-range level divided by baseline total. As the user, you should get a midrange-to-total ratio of 0.132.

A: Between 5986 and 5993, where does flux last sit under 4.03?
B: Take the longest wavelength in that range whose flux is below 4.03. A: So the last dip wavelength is 5988.04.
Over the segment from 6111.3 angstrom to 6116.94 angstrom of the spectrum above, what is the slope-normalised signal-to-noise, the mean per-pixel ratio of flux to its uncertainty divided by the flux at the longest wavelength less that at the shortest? 948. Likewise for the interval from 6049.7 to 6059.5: -515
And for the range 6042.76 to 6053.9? -893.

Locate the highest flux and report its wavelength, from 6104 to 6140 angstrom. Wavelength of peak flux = 6133.17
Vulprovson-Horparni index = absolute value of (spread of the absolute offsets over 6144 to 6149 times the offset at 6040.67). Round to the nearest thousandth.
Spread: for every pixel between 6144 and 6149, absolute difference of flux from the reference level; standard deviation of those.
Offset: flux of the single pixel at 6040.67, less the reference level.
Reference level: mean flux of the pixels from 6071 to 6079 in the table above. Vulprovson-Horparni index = 0.000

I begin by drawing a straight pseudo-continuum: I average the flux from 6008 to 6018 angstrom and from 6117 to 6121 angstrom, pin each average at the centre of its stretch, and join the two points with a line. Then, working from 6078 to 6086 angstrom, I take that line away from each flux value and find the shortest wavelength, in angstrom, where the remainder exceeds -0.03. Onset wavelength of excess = 6079.74 angstrom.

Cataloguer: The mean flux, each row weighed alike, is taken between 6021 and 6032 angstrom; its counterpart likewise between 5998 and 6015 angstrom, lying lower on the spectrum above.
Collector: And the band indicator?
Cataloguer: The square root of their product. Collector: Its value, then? 4.04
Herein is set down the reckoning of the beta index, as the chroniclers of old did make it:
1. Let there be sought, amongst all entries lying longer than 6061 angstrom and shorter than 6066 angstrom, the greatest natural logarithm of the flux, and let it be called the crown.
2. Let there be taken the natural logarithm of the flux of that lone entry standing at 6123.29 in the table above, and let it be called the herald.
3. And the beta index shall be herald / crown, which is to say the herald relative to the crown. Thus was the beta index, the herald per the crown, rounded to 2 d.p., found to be 0.88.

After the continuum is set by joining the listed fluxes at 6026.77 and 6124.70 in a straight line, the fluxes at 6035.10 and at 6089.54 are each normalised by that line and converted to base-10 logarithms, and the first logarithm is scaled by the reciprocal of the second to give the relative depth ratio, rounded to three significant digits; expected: 11.7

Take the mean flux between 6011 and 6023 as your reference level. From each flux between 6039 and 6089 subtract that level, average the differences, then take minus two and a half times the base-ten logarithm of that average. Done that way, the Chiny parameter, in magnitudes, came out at 2.4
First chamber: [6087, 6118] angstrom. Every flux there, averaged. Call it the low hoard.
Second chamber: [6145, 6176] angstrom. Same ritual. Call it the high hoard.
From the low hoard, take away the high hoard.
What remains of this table 0.17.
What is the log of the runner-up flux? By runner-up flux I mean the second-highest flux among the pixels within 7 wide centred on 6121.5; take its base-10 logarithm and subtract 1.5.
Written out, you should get -0.893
